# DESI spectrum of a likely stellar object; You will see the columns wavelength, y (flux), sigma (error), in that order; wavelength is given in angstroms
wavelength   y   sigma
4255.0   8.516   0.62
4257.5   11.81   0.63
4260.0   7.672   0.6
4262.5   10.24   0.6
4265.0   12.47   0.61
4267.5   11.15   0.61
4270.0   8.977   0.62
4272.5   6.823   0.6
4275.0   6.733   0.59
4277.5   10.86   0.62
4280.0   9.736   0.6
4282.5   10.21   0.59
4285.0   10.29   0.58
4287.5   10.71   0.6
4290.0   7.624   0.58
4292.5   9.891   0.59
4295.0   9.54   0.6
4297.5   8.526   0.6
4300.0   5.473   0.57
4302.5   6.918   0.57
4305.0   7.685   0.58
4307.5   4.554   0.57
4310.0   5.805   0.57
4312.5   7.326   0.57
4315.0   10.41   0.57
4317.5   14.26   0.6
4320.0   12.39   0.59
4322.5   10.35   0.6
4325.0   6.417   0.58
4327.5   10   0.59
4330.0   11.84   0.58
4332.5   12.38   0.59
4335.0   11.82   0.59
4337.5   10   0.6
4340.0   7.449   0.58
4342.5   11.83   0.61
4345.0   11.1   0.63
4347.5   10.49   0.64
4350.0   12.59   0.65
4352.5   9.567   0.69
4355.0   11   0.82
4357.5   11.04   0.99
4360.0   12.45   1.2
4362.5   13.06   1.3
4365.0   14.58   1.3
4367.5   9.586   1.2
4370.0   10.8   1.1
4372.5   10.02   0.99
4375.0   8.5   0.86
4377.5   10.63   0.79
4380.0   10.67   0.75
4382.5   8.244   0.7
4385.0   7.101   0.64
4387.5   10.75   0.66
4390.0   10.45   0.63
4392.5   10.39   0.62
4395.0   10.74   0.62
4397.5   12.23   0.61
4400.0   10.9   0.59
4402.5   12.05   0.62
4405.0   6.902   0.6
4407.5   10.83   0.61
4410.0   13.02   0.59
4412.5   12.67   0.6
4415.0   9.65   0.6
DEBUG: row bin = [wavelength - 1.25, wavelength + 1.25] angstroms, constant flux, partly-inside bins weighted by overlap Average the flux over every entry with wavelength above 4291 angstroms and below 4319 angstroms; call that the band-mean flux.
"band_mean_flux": 8.2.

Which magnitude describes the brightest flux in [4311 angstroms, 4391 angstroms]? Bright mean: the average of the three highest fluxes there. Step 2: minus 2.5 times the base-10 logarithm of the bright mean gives -2.86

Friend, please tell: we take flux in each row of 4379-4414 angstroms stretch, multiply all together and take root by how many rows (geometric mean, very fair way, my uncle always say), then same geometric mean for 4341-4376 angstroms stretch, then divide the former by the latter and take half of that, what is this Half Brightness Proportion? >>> 0.47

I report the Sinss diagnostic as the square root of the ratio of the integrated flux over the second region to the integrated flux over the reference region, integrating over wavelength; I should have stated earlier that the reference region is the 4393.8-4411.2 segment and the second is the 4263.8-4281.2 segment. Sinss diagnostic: 0.93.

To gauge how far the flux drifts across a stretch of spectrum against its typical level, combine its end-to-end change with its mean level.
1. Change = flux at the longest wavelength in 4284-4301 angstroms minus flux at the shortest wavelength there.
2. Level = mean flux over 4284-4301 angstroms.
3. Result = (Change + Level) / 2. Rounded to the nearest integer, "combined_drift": 2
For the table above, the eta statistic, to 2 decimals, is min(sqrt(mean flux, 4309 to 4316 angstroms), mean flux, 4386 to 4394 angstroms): 2.80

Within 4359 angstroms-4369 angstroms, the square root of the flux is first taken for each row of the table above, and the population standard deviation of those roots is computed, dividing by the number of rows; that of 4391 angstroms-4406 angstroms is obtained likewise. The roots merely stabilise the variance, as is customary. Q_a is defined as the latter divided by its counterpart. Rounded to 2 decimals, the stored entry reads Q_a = 1.10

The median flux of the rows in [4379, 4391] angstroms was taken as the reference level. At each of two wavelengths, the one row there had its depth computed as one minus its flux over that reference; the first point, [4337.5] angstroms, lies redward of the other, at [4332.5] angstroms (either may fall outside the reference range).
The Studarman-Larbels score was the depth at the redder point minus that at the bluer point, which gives 0.23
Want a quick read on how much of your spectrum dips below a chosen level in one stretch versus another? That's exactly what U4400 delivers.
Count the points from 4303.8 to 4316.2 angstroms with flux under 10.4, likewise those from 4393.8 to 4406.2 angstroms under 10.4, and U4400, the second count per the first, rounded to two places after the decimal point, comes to 0.25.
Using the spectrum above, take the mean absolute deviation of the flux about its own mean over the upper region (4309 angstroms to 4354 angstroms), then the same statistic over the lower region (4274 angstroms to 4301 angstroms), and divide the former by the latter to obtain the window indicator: 1.2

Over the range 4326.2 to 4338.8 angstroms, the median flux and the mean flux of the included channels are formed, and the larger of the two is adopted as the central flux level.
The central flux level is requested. 11.8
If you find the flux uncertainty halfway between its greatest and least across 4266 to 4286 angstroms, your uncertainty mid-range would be 0.600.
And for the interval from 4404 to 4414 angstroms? 0.600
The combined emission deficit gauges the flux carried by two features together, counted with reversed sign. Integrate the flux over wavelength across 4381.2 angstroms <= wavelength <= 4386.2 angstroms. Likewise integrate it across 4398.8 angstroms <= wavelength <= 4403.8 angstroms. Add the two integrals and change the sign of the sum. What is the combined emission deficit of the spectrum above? -96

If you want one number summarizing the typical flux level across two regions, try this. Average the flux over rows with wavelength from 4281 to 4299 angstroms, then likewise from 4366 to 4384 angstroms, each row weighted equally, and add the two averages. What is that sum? 19.3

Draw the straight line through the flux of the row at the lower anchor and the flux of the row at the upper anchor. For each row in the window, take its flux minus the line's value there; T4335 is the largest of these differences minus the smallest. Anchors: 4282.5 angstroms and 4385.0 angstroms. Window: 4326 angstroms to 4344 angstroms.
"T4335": 4.7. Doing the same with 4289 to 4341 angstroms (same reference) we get 10.0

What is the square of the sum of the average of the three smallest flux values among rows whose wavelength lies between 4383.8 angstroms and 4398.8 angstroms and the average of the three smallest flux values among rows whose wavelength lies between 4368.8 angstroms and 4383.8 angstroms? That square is 333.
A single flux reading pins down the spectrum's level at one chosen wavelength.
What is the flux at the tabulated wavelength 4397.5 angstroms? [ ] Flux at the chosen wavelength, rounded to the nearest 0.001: 12.230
